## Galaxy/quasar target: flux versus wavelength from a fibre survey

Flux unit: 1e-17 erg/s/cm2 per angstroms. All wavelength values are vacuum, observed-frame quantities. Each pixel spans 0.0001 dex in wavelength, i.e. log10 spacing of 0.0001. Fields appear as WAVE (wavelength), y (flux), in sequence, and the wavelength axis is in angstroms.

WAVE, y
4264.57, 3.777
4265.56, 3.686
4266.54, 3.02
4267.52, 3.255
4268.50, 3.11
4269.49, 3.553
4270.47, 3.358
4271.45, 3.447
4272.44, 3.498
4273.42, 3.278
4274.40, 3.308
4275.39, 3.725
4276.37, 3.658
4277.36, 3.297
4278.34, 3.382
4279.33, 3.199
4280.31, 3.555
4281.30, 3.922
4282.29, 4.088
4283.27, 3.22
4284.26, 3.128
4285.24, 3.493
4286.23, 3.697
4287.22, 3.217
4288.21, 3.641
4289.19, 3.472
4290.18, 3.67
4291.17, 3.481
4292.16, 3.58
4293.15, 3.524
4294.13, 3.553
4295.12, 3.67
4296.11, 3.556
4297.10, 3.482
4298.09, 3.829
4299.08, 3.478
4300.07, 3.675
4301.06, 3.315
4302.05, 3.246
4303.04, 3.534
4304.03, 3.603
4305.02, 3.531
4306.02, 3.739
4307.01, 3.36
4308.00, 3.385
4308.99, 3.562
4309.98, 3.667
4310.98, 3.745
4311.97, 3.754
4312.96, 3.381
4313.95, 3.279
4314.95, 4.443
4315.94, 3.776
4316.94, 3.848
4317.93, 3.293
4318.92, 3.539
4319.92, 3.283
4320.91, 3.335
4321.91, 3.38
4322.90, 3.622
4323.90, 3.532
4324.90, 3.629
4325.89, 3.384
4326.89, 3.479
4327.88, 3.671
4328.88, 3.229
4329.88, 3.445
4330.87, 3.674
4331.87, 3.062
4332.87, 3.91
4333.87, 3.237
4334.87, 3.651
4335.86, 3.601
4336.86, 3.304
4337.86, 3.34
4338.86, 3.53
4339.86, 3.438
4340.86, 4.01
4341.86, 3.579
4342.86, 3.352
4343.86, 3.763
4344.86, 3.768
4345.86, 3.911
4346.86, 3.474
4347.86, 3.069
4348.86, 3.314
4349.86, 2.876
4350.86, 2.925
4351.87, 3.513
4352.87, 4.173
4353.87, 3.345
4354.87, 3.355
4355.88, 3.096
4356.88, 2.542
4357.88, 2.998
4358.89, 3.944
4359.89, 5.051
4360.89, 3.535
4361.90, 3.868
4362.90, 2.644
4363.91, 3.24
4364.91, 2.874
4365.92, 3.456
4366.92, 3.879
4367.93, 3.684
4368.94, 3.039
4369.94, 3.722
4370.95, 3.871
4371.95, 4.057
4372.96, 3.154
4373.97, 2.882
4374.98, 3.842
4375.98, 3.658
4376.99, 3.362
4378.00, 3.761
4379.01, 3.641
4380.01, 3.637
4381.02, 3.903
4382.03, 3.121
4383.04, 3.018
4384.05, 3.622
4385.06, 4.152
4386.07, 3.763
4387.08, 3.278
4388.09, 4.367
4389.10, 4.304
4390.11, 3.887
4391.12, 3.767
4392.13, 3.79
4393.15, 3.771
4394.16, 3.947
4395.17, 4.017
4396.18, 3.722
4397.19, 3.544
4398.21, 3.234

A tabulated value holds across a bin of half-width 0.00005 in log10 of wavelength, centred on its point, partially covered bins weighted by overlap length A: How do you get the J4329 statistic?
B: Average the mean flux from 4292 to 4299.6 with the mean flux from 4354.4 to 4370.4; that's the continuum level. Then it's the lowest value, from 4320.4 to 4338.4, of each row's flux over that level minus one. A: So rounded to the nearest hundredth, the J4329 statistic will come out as -0.13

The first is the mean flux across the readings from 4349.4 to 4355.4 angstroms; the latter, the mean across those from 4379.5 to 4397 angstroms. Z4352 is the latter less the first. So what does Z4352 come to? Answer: 0.40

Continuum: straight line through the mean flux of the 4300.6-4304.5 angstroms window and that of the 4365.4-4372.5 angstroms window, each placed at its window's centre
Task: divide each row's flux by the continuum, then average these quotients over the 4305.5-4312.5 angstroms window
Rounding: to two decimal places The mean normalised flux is 1.04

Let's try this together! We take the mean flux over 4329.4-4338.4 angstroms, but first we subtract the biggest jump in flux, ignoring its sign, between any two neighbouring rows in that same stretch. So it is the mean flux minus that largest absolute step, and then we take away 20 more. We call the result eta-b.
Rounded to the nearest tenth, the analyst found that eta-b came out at -17.4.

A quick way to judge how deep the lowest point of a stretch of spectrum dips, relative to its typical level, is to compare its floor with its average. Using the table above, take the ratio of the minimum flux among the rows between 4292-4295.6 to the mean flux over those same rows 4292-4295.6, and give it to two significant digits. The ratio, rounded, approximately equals 0.98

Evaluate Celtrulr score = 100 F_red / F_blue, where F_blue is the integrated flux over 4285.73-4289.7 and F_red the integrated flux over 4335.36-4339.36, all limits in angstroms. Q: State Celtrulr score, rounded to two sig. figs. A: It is 99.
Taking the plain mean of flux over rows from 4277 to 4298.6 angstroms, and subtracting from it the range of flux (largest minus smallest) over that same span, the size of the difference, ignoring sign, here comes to 2.6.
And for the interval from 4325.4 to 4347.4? 2.6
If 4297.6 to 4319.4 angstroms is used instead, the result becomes 2.4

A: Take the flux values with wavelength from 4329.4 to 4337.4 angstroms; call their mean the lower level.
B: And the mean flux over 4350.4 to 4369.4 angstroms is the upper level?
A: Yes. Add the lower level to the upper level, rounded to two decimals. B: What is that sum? 6.92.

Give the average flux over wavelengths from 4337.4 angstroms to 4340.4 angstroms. 3.44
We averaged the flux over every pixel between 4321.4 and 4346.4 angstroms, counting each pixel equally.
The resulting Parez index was 3.54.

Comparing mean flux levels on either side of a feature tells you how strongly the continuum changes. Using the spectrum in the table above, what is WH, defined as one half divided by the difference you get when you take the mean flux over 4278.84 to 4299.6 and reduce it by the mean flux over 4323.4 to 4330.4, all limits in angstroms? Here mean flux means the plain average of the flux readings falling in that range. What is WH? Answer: 8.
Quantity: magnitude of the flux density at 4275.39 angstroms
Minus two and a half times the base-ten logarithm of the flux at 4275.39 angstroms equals -1.43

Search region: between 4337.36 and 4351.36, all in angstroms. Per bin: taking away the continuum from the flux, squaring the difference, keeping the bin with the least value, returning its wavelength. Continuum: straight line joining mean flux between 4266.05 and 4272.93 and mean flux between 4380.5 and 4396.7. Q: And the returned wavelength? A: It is 4341.86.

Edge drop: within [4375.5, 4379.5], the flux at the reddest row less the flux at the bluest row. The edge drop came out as -0.02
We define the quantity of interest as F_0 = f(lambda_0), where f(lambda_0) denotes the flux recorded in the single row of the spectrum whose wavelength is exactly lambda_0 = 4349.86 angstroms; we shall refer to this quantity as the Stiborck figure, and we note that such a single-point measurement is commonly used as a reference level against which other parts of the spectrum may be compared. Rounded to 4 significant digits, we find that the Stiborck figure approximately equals 2.876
